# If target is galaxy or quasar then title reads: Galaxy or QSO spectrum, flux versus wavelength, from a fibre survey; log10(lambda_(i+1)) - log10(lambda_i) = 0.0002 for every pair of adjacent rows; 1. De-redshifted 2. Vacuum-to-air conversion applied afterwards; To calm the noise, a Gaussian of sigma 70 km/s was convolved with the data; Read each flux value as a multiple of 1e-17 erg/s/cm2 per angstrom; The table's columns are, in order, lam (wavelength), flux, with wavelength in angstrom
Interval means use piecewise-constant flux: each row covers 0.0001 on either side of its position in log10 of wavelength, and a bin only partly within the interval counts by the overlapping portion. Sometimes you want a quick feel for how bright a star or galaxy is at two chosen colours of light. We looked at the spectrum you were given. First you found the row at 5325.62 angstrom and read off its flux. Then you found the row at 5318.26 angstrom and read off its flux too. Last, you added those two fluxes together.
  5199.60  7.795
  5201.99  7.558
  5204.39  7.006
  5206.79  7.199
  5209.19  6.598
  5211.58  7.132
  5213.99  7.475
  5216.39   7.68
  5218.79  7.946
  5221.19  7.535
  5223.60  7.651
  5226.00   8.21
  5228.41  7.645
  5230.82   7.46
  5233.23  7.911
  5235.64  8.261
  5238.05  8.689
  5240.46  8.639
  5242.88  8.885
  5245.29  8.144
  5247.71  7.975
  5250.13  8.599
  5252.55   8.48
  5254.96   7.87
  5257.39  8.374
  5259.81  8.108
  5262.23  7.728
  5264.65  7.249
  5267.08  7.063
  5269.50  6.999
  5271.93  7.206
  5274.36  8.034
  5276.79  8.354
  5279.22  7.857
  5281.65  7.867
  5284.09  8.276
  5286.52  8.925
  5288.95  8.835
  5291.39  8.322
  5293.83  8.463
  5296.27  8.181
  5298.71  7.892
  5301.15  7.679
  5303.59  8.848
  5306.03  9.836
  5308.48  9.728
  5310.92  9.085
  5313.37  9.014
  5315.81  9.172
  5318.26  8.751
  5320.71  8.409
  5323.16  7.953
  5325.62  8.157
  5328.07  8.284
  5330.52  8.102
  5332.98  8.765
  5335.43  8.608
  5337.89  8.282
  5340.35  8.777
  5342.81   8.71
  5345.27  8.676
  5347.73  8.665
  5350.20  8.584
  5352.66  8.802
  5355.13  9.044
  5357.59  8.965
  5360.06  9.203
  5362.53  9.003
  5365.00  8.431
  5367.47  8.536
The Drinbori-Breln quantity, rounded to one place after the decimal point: 16.9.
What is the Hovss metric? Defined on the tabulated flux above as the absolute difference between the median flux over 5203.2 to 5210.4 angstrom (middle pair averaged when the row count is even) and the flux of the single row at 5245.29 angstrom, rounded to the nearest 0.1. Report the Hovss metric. 1.1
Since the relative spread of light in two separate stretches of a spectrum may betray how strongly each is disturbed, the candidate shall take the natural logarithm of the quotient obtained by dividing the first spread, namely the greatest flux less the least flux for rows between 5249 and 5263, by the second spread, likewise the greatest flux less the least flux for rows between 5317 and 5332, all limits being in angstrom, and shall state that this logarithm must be 0.09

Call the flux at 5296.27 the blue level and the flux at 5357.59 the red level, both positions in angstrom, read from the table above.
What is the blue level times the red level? 73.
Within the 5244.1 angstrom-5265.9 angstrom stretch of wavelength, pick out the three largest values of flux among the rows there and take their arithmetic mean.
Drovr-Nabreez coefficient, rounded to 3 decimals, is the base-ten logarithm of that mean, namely 0.929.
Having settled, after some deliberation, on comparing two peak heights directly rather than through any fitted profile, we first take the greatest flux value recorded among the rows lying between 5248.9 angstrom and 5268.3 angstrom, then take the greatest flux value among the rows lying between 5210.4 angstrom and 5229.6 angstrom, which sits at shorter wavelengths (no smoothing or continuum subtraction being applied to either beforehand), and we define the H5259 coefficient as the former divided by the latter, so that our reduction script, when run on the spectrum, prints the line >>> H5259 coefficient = 1.05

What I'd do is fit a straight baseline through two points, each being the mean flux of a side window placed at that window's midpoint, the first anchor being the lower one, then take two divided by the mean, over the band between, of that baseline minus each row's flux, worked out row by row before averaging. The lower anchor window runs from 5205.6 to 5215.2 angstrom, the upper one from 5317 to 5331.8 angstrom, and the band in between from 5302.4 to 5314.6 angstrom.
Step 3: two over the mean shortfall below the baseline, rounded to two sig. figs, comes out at -1.7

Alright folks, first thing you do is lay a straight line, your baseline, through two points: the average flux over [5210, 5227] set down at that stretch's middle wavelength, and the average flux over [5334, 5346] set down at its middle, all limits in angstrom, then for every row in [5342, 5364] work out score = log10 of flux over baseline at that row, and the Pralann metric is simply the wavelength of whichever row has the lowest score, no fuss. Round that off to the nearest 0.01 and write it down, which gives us 5350.20 angstrom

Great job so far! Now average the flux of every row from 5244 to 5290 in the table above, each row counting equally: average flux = 8.0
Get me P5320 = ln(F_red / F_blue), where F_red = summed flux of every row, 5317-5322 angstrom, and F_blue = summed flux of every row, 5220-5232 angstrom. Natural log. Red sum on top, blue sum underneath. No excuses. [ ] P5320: -0.8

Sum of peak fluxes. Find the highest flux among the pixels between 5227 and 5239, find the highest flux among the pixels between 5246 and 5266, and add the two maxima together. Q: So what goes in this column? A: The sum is 17.3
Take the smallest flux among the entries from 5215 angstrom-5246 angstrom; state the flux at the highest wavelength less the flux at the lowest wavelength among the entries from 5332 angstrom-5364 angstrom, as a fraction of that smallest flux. 0.03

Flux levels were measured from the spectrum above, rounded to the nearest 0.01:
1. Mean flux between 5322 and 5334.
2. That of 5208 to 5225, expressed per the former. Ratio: 0.90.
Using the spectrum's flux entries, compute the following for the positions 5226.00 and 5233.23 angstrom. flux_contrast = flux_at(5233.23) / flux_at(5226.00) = 0.96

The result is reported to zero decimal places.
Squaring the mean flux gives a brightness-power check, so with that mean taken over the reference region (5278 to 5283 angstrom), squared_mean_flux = 62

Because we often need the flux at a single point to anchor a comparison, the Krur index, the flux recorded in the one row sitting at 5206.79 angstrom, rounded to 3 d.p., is 7.199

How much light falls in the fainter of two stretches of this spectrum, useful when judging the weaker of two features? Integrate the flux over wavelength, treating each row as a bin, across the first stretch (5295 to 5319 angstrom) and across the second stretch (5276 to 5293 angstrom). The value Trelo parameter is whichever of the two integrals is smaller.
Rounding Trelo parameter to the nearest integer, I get 142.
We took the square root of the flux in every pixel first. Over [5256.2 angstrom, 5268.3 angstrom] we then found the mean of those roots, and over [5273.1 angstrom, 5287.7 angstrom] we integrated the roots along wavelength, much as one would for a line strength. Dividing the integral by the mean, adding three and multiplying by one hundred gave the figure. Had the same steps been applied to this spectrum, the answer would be 1807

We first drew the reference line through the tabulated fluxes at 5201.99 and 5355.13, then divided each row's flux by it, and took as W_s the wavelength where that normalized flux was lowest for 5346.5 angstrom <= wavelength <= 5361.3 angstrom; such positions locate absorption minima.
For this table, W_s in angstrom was 5350.20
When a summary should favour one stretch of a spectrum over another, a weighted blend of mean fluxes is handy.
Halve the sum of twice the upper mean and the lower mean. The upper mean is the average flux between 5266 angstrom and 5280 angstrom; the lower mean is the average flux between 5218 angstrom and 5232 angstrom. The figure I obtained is 11.5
